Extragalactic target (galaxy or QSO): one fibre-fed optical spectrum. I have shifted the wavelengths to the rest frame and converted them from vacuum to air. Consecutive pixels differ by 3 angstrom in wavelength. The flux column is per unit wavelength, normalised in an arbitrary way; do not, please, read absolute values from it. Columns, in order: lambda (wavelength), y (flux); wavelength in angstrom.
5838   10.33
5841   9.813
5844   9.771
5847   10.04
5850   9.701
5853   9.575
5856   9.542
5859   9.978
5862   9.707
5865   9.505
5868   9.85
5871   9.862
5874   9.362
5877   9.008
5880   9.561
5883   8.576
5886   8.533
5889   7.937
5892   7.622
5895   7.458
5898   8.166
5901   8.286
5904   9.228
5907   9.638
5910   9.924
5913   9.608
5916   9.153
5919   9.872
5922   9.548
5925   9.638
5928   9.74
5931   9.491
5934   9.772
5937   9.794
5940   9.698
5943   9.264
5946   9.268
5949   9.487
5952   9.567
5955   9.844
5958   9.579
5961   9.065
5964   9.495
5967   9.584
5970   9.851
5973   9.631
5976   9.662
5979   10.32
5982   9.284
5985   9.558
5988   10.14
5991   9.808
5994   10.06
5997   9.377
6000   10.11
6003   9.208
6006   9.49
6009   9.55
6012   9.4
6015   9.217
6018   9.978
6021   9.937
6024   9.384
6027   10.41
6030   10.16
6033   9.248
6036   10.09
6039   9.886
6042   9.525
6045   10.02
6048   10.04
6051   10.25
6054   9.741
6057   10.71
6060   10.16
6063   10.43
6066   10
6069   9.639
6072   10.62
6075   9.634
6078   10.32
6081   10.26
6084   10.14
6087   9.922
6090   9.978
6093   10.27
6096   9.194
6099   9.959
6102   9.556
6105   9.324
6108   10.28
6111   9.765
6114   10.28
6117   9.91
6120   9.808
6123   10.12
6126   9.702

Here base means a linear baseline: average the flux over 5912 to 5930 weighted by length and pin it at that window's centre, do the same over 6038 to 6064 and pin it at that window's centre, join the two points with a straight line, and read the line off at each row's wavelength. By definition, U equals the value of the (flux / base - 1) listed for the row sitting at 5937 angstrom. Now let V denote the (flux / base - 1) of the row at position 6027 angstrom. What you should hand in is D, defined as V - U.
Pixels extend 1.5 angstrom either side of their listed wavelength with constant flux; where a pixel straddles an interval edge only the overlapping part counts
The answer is 0.027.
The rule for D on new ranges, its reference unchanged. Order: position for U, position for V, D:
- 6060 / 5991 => -0.009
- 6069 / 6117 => 0.010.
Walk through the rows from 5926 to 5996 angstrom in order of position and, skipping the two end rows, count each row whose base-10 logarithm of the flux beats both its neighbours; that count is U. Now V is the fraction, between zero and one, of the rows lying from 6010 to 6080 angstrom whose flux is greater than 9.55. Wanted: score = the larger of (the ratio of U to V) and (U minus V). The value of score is 6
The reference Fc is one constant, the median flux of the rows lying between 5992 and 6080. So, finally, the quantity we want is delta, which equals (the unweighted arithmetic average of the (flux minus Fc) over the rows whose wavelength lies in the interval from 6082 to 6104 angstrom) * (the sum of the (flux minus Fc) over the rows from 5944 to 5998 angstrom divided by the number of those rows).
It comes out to 0.040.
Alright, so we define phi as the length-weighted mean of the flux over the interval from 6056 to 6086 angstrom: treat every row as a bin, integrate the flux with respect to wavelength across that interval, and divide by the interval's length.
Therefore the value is 10.2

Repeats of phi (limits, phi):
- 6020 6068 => 10.0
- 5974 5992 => 9.8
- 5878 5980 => 9.3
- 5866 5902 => 8.7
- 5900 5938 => 9.5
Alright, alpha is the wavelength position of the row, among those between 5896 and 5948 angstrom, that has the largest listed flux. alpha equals 5910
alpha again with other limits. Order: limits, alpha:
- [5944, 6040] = 6027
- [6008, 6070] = 6057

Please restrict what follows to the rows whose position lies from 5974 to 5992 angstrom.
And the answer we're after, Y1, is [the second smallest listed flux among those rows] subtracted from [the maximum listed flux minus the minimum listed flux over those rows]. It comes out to -8.5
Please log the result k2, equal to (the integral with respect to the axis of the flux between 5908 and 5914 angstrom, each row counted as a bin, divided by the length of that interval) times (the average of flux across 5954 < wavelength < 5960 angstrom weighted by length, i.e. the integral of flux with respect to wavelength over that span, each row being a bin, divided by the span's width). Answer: 94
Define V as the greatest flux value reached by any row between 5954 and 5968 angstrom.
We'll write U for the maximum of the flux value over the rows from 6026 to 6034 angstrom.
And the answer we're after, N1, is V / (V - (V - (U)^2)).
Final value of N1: 0.091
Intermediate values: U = 10.41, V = 9.844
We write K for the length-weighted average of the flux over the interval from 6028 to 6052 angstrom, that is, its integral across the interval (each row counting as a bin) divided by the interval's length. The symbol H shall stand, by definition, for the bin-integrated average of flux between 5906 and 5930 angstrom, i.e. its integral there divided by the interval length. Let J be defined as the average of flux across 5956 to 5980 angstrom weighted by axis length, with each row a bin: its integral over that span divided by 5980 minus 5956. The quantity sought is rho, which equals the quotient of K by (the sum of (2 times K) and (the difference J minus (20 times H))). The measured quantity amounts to -0.0607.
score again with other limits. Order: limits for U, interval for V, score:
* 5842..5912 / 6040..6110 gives 5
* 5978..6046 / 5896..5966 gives 13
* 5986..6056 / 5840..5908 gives 15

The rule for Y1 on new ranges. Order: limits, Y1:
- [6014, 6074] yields -7.8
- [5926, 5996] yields -8.0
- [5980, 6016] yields -8.3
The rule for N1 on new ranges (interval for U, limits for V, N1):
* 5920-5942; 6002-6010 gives 0.100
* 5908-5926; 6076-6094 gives 0.105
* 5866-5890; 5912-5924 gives 0.102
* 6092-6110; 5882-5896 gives 0.081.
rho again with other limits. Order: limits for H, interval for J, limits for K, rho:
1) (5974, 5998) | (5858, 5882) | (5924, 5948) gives -0.0574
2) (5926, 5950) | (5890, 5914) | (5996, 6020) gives -0.0584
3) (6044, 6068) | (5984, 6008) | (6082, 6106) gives -0.0564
